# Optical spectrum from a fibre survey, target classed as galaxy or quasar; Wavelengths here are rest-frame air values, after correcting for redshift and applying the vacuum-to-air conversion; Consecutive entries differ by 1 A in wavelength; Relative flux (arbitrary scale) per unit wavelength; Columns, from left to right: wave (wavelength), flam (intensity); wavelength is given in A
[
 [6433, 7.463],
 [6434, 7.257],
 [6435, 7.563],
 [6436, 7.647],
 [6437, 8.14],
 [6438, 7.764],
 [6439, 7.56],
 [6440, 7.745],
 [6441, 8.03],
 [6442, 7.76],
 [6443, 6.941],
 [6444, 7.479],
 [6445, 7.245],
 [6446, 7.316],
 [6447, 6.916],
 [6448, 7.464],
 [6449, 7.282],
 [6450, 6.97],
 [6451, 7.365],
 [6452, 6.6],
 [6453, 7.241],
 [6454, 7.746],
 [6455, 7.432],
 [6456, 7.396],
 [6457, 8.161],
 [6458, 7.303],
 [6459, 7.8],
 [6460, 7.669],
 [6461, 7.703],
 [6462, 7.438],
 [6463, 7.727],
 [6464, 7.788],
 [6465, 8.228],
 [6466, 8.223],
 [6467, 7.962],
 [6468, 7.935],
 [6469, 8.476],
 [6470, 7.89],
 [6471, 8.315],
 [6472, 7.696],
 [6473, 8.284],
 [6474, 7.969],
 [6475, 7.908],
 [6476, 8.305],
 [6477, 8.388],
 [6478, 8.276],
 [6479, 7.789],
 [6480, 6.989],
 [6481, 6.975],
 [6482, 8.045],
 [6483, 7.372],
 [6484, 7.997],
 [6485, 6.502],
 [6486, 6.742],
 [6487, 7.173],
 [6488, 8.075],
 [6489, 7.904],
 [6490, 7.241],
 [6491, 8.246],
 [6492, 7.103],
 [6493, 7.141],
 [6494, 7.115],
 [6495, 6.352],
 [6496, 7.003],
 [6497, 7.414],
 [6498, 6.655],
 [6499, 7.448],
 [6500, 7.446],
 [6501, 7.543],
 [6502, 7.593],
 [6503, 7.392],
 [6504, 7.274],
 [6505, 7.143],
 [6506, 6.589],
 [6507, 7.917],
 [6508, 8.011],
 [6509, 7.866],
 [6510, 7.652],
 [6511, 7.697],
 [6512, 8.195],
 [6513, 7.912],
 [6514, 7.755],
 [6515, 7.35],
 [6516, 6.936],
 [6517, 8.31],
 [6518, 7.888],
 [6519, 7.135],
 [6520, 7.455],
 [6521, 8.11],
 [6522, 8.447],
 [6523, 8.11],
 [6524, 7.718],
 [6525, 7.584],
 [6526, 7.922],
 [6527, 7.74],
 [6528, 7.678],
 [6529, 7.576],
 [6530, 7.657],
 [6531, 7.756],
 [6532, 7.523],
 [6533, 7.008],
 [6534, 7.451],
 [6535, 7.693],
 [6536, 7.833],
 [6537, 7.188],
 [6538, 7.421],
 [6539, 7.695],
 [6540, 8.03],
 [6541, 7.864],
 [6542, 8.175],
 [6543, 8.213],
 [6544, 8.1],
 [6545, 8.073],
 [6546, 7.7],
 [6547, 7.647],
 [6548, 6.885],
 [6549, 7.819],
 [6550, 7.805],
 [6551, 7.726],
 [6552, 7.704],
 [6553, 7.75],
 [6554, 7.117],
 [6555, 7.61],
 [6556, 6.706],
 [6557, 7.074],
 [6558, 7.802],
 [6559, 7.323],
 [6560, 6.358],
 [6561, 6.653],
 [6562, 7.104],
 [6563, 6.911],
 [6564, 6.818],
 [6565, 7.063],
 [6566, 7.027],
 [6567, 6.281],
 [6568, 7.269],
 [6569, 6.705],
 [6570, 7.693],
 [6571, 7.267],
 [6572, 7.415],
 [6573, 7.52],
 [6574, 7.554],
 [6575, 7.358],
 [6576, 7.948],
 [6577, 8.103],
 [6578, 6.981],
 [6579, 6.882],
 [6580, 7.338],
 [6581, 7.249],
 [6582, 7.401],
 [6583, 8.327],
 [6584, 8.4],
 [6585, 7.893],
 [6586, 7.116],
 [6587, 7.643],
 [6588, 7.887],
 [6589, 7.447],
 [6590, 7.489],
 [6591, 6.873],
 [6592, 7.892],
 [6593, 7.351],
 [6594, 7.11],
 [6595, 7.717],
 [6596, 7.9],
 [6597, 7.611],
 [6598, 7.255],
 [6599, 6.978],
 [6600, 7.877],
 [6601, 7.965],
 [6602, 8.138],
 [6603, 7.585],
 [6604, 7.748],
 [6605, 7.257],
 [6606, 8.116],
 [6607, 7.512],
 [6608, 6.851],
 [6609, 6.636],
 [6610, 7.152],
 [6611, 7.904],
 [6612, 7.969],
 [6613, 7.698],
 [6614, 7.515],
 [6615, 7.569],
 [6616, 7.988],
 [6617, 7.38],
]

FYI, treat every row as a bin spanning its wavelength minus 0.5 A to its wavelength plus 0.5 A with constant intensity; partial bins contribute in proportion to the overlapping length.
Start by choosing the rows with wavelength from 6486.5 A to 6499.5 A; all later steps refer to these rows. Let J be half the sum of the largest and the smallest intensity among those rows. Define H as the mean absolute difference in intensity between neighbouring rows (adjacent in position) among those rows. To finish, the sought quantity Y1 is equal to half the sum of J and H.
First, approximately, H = 0.61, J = 7.3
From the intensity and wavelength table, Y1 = 3.95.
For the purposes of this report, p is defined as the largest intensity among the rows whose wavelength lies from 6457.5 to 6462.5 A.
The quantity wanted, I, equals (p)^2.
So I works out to 61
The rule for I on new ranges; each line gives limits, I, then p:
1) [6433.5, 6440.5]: 66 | 8.14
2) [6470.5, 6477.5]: 70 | 8.388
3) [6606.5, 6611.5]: 62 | 7.904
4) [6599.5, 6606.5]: 66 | 8.138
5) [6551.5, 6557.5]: 60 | 7.75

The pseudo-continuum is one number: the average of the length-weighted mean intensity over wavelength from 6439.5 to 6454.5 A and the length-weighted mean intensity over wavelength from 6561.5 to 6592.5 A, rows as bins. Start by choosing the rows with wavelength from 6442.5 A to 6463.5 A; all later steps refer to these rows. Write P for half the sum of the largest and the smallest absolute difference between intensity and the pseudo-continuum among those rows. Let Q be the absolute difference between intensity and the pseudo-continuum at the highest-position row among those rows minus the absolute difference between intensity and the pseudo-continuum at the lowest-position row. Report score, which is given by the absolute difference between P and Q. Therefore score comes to 0.46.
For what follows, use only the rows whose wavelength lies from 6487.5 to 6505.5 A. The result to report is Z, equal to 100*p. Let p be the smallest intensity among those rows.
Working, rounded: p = 6.352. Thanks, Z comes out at 635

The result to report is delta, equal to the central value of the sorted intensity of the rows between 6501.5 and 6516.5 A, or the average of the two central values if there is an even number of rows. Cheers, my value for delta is 7.65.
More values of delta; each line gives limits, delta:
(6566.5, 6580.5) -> 7.35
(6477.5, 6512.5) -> 7.41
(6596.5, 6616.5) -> 7.60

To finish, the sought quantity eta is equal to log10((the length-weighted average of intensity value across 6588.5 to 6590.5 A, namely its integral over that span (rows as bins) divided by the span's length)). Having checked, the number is 0.873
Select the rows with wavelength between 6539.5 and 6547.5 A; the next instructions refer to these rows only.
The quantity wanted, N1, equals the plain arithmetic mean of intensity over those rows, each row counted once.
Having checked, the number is 7.98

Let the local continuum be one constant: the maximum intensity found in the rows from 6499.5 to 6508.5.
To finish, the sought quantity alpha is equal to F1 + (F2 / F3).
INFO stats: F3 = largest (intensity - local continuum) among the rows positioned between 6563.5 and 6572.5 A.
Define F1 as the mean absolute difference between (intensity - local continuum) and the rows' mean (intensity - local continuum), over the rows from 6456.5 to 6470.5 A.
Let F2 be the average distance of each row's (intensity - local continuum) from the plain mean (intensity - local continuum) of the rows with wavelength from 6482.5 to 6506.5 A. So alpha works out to -0.93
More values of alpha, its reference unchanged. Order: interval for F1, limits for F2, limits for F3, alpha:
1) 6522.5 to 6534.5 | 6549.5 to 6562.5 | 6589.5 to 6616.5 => 3.46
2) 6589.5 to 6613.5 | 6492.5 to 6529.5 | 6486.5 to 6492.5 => 1.93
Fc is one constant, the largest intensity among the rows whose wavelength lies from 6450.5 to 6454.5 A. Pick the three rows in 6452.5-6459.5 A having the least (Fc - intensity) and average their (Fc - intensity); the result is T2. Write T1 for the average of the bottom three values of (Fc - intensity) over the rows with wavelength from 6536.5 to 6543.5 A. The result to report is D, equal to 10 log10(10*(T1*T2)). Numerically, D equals -2.1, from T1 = -0.39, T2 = -0.16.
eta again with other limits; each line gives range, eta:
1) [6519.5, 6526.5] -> 0.898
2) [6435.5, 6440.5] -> 0.890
